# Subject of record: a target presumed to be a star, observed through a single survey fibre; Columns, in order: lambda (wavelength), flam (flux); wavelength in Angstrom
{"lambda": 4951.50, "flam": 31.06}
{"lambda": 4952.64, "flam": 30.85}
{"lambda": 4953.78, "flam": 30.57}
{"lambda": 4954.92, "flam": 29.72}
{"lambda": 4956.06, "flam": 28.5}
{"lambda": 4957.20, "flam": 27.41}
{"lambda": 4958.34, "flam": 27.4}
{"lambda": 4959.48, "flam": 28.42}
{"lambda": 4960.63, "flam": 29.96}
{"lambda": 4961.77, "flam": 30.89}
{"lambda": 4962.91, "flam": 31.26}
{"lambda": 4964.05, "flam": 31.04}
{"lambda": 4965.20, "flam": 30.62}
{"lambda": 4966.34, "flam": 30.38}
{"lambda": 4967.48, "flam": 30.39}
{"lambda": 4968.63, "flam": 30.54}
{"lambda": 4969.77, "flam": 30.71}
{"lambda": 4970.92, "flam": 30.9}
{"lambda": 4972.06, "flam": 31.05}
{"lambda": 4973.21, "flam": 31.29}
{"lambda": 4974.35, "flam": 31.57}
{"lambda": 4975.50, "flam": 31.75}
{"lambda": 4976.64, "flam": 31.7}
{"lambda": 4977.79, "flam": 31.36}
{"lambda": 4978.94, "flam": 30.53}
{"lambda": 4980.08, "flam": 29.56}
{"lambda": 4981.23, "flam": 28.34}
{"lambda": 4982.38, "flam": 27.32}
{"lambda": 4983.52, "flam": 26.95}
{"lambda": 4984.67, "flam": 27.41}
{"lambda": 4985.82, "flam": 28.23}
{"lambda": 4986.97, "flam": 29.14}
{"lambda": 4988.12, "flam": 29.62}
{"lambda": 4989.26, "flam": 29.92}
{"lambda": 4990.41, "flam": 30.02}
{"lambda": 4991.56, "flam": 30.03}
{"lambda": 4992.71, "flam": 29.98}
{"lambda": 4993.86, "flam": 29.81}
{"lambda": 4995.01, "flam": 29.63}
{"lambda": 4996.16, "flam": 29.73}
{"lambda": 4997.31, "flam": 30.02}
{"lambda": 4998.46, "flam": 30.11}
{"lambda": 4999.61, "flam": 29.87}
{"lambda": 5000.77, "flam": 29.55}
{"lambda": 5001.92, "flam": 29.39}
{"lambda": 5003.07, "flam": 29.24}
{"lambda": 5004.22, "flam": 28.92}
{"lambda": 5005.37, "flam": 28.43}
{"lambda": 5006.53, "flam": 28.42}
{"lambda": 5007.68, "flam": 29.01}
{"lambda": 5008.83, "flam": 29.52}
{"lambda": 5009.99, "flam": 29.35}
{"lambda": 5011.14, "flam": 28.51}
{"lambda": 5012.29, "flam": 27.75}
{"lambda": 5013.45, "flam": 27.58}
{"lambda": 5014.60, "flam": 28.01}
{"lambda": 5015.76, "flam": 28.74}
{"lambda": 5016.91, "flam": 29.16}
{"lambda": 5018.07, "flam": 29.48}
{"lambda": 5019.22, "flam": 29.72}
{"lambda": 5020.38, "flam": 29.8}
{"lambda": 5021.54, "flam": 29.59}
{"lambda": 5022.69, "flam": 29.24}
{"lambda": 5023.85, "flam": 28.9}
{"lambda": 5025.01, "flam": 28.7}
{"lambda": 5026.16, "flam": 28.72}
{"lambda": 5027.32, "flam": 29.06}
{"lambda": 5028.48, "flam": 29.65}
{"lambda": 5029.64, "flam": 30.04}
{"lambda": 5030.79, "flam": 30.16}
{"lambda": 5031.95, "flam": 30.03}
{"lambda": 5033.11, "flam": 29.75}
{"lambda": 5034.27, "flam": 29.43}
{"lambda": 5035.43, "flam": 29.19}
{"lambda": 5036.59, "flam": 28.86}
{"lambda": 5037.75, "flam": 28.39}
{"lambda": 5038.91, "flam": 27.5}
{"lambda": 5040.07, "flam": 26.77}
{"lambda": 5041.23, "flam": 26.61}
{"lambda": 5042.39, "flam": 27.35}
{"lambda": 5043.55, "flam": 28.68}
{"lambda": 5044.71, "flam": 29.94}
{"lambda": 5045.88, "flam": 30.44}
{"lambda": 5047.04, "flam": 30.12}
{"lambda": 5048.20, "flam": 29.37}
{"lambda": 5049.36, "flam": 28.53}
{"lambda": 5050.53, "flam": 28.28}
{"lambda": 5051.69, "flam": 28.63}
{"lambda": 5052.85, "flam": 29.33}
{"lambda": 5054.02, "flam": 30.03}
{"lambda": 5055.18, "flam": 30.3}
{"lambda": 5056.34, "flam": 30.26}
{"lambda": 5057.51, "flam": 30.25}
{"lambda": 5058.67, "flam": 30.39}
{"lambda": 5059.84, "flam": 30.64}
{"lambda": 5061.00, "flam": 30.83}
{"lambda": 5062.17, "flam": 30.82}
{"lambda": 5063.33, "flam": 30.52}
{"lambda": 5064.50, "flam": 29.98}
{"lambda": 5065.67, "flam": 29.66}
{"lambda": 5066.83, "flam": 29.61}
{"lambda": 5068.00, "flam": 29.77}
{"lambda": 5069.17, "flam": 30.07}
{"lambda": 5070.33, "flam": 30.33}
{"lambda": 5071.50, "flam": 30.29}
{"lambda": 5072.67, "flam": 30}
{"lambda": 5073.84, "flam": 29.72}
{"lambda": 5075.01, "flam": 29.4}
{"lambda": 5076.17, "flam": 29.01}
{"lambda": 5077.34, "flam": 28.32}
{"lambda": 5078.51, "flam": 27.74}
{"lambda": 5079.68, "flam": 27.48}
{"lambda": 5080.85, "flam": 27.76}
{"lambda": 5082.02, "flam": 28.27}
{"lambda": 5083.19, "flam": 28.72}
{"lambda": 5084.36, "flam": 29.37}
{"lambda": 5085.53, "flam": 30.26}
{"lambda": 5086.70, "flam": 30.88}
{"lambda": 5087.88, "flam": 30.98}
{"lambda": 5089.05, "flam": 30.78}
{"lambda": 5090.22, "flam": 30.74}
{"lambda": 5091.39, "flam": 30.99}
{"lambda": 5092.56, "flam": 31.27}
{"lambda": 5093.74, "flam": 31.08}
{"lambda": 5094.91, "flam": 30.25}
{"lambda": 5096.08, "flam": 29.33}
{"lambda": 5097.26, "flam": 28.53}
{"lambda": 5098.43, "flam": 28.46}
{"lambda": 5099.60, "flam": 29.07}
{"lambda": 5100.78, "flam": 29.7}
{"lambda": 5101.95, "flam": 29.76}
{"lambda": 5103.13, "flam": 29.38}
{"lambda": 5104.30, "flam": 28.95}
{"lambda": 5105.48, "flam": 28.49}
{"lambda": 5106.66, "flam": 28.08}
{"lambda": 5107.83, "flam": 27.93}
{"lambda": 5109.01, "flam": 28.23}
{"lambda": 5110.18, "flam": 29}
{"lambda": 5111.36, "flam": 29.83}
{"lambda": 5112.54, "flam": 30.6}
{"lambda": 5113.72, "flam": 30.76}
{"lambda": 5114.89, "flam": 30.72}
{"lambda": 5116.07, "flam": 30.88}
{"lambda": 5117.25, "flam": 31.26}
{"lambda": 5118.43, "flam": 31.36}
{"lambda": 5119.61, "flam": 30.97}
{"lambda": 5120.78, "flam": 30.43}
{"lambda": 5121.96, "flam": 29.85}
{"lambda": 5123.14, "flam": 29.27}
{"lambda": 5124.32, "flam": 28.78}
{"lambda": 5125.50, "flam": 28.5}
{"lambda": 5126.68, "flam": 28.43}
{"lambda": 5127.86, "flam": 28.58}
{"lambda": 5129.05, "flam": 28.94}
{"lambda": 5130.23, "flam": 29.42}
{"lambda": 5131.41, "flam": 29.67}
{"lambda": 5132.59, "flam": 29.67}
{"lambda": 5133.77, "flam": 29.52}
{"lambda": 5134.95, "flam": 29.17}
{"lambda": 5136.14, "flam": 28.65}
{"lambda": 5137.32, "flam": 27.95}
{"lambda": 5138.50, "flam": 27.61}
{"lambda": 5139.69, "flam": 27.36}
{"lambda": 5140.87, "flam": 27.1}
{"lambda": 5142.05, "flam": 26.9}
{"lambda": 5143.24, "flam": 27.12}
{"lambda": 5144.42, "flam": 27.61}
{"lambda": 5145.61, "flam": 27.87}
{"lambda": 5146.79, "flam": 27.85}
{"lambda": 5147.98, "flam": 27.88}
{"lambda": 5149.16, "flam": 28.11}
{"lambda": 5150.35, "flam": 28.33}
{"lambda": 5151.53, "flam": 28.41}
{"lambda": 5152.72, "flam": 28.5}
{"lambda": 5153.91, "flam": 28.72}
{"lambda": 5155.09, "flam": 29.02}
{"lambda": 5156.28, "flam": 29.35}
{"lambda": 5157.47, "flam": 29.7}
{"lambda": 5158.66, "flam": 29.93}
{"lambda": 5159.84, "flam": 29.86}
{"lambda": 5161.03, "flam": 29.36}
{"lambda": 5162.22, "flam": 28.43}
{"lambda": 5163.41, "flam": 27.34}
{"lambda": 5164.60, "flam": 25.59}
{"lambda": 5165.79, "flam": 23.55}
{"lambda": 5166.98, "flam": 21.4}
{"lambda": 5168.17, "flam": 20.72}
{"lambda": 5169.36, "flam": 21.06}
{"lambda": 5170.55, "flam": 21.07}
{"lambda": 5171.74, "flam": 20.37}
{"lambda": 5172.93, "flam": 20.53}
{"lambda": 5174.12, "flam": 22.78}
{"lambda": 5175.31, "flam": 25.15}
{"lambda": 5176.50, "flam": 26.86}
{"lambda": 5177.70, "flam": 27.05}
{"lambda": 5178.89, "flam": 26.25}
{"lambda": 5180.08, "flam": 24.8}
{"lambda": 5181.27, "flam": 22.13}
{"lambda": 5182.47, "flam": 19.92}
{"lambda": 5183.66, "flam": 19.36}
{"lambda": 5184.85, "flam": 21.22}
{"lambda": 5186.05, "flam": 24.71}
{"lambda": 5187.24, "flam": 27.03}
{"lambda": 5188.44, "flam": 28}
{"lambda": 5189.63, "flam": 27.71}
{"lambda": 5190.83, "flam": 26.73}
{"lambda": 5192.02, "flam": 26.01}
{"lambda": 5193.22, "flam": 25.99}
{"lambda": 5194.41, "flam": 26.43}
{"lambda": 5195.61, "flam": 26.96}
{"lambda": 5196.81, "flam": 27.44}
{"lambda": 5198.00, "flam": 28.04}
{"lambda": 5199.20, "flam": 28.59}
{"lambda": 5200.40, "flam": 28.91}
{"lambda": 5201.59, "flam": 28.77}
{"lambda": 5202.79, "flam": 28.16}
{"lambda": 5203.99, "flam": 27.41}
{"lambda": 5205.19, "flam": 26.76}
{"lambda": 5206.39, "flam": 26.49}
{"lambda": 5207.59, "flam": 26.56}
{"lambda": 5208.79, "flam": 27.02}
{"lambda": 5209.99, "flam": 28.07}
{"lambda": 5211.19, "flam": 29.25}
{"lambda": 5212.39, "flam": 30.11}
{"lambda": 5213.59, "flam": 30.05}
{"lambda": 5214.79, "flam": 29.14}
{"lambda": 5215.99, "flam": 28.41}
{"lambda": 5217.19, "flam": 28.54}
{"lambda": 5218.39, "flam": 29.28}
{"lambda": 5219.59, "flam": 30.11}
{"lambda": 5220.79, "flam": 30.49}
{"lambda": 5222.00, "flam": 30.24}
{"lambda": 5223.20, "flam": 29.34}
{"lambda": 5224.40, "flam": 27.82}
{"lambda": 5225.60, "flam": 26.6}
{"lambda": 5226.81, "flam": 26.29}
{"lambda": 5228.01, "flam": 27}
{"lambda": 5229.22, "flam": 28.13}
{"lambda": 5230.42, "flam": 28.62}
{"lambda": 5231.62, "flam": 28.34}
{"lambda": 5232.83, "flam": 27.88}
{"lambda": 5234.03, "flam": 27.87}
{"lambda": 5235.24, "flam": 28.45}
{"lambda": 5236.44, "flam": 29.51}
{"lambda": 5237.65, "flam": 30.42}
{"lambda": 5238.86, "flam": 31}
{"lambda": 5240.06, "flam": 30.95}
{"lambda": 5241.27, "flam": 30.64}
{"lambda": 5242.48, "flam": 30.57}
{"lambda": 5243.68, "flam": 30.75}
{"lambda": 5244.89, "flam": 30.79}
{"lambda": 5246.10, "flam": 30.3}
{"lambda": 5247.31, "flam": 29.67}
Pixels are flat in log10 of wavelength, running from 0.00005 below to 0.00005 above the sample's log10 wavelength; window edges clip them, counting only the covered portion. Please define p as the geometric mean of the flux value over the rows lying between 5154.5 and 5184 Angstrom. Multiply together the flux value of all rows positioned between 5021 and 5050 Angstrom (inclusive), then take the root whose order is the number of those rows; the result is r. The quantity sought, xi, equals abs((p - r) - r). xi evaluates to 33.4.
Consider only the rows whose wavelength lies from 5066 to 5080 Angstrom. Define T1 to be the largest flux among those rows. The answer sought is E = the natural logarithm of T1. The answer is 3.41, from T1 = 30.33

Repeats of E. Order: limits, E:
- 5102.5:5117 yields 3.43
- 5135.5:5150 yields 3.36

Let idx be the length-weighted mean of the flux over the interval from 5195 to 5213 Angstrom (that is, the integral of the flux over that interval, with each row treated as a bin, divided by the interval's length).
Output 27.9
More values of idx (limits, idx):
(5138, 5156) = 27.9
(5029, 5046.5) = 28.9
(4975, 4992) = 29.5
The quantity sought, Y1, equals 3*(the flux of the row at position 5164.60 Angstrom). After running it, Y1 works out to 76.8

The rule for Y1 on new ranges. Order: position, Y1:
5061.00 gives 92.5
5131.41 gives 89.0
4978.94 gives 91.6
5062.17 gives 92.5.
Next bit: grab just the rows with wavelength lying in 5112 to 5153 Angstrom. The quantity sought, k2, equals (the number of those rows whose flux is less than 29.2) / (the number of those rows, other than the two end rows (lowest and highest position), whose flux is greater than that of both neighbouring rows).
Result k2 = 7.0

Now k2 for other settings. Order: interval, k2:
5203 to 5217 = 8.0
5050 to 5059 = 2.0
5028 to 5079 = 2.8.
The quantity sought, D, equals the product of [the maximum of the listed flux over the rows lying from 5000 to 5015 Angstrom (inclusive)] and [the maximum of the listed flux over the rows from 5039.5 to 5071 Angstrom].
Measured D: 911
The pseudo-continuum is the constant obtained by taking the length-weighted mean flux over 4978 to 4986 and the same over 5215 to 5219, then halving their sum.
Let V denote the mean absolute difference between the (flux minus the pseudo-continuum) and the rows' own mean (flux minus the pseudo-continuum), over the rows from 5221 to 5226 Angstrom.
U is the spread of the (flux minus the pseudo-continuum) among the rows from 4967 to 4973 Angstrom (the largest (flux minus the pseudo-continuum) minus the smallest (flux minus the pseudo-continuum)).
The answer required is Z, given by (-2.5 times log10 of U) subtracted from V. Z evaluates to 0.8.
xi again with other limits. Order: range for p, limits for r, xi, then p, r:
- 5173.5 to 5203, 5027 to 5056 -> 32.4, 25.6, 29.0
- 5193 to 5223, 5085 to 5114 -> 31.2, 28.3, 29.7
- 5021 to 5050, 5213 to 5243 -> 29.0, 29.0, 29.0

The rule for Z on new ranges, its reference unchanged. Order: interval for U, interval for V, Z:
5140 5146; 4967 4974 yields 0.2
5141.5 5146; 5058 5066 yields 0.3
